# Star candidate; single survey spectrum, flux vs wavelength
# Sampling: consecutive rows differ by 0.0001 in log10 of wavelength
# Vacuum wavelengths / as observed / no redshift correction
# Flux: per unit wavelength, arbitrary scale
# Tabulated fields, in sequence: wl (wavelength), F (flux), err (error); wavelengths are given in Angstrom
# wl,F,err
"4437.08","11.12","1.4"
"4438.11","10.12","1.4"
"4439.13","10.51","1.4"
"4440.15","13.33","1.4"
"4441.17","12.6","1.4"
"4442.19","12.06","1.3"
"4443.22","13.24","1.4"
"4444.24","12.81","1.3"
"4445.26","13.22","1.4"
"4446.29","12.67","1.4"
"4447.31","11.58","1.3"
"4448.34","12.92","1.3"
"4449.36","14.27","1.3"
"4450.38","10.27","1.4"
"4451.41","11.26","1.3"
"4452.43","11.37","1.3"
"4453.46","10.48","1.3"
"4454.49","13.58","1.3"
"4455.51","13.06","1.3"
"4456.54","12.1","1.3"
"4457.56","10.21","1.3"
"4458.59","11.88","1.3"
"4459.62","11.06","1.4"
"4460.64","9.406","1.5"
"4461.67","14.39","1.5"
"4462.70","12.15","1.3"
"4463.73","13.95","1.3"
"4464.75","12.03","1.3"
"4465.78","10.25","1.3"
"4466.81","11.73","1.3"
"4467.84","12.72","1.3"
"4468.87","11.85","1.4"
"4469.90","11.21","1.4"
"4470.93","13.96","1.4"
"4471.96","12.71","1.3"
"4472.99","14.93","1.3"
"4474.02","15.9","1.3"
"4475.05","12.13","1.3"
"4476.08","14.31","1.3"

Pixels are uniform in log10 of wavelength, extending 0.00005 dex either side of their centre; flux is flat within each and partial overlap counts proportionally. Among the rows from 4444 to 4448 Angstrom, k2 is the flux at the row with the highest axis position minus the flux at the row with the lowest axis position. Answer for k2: -1.2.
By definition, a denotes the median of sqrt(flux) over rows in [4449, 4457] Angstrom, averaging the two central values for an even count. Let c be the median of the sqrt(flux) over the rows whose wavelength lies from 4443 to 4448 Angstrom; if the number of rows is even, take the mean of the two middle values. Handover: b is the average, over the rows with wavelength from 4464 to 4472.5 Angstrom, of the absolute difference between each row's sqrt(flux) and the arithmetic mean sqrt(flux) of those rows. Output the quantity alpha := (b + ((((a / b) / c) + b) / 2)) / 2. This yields 2.2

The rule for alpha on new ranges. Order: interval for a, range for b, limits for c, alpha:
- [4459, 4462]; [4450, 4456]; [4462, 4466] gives 1.6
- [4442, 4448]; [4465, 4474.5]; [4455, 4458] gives 1.5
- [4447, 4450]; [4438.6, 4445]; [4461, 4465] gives 2.3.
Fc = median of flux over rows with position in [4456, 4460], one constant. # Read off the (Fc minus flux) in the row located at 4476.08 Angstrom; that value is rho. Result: -2.8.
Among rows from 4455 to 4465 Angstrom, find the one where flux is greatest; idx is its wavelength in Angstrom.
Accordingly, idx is 4461.67 Angstrom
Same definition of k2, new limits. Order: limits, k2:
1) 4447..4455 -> 2.0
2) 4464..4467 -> -0.3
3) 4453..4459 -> 1.4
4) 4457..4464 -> 3.7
